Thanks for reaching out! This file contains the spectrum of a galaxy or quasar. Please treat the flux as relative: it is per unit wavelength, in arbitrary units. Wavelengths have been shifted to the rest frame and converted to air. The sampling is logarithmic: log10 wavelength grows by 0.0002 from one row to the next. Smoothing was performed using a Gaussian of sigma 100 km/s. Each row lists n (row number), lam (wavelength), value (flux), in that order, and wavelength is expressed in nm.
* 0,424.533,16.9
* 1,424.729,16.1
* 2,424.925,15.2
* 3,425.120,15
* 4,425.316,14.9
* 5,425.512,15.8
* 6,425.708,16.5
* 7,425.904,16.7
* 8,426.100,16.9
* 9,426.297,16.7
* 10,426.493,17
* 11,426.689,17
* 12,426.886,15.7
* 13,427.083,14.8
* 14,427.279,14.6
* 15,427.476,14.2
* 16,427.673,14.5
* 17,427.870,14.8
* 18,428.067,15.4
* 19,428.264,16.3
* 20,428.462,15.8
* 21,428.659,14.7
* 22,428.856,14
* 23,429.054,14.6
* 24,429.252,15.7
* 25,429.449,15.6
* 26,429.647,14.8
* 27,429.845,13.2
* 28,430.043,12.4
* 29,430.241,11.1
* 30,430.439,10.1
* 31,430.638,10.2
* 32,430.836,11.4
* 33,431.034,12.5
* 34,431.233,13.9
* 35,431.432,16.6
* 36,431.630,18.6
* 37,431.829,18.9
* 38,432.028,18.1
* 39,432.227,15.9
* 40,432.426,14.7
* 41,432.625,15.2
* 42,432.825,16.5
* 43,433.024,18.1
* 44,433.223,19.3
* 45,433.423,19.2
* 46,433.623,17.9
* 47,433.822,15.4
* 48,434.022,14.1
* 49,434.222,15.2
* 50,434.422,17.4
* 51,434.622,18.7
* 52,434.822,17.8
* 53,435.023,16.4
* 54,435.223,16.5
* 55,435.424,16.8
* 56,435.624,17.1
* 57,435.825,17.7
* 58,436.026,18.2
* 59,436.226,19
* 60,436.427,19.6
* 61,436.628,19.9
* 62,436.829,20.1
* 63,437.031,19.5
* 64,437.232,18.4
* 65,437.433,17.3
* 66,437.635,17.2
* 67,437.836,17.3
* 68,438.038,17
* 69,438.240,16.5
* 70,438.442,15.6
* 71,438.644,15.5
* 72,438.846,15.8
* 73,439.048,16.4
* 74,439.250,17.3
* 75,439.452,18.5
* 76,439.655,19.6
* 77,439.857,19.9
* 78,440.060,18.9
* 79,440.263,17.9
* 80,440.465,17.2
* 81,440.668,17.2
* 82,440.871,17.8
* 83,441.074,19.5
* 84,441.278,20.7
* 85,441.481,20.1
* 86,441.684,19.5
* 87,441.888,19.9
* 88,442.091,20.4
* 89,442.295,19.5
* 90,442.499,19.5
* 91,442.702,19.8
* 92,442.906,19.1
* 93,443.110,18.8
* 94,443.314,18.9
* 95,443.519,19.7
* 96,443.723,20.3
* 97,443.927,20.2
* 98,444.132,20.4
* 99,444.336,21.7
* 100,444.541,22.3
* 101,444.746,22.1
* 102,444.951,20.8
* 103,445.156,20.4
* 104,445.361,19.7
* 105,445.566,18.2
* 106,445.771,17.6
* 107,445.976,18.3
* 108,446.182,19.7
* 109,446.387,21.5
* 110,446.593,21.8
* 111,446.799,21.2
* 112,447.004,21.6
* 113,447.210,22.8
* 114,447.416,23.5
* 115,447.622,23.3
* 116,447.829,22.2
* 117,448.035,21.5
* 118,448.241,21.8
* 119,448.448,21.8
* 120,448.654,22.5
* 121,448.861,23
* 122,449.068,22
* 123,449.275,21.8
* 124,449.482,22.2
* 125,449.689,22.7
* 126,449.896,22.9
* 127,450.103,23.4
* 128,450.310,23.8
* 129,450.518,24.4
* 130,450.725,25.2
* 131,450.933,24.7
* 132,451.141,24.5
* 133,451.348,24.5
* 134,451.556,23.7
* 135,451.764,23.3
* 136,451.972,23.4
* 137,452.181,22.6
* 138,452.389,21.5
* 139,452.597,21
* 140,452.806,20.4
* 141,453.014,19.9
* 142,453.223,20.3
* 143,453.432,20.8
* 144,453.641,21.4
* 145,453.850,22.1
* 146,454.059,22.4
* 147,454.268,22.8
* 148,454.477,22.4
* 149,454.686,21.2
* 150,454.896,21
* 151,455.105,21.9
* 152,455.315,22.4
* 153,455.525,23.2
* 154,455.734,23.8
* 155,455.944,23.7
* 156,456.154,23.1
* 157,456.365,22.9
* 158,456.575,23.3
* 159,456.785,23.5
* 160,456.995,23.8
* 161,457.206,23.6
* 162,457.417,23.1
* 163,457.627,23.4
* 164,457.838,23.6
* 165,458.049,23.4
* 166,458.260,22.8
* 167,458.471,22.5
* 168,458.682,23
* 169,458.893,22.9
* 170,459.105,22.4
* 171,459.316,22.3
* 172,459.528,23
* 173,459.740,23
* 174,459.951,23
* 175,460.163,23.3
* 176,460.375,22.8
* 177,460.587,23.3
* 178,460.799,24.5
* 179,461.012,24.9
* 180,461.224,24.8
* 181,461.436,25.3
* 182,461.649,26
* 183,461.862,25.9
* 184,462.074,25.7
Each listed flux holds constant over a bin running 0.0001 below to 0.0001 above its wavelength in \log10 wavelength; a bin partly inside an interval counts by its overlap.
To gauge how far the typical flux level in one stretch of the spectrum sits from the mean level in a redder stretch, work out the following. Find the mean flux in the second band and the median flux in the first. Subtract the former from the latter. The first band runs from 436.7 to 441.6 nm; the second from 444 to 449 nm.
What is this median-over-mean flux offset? -3.7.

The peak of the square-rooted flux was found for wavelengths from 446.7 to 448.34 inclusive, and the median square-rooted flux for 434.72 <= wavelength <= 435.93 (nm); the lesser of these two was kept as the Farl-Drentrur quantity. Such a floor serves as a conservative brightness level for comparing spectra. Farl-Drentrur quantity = 4.12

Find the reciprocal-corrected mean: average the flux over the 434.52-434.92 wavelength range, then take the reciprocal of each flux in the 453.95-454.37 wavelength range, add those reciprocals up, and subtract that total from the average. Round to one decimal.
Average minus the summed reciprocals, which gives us 18.2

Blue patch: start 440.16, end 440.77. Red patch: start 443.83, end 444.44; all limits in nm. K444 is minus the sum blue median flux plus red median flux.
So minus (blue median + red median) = -38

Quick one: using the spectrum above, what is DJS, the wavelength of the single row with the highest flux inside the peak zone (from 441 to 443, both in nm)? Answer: 441.278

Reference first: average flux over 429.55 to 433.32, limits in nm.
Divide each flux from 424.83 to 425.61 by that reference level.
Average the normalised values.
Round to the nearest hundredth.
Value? 1.03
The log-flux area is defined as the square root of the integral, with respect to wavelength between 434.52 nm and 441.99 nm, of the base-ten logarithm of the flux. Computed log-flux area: 3.06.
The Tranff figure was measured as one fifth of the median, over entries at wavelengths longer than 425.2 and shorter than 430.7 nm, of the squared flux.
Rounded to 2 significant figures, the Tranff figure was 44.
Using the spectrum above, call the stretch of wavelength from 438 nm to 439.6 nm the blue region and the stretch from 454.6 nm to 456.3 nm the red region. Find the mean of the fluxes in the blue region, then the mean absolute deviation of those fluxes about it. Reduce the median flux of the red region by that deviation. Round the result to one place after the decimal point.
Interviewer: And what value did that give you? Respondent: 22.0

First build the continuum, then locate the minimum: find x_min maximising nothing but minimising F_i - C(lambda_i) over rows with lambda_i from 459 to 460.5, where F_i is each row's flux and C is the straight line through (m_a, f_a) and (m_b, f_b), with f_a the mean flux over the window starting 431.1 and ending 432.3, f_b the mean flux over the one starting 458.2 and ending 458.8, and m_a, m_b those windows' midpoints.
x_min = 459.316 nm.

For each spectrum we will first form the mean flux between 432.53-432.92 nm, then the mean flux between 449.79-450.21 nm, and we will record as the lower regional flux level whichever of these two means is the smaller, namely 15.8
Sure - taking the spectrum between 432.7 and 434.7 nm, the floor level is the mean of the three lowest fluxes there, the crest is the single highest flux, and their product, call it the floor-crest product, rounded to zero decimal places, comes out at 288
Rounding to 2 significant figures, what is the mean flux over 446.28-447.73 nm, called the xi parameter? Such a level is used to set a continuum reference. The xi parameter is 22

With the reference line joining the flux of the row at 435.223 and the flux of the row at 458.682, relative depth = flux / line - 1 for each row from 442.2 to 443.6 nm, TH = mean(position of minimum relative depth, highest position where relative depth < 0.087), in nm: 443.31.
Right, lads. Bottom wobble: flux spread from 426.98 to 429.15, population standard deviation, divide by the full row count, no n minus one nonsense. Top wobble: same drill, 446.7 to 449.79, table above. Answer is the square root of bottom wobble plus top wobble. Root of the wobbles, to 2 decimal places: 1.15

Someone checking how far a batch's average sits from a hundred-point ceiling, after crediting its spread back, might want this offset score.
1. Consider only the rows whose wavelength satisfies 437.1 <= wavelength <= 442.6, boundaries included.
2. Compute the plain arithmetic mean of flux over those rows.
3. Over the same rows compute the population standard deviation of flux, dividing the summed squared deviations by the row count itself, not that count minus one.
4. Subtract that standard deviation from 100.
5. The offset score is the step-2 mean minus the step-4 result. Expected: -80.3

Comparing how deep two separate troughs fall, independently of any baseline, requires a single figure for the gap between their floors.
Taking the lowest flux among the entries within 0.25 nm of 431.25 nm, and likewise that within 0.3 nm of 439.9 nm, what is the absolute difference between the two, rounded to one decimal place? 6.4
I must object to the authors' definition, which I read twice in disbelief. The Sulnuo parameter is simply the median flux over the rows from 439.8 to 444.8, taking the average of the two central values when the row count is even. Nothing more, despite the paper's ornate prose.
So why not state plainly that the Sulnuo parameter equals 19.7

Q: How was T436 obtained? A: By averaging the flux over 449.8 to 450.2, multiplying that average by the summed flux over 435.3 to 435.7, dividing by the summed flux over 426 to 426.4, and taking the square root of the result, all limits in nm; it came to 4.83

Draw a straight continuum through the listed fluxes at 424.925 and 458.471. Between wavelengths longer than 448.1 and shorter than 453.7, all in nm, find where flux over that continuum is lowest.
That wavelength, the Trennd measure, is 453.014 nm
